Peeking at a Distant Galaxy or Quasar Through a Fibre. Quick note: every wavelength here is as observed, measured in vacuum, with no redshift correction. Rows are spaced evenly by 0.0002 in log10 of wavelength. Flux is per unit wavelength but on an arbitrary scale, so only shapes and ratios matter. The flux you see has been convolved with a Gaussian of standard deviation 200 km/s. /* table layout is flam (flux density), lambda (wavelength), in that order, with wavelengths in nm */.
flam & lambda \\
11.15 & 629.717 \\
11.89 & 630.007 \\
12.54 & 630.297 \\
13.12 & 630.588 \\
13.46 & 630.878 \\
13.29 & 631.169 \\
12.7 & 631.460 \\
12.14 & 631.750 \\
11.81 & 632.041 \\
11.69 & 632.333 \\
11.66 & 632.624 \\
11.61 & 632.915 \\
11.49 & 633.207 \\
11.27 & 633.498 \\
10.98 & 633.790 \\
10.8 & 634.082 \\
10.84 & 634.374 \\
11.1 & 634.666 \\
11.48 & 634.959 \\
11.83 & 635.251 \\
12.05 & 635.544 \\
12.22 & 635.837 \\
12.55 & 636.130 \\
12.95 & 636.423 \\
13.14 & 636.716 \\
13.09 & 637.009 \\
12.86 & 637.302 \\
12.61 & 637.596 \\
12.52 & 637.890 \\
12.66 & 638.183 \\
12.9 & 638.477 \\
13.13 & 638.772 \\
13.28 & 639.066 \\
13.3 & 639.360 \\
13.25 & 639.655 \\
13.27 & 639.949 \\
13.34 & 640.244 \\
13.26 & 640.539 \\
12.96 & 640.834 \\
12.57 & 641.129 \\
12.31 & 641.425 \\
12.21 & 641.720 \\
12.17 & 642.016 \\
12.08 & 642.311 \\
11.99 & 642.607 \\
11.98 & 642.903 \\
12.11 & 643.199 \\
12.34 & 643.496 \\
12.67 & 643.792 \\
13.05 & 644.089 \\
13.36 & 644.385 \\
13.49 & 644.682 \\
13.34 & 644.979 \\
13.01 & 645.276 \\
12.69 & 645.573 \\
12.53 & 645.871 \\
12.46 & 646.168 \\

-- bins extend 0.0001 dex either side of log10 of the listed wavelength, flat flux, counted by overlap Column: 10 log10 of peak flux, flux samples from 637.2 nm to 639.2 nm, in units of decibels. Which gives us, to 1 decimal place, 11.2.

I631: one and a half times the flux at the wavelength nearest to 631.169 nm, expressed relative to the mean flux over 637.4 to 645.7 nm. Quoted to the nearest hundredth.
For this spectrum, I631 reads 1.56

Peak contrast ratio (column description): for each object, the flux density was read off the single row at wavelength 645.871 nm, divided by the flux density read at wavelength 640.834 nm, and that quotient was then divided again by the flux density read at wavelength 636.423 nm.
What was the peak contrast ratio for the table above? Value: 0.0747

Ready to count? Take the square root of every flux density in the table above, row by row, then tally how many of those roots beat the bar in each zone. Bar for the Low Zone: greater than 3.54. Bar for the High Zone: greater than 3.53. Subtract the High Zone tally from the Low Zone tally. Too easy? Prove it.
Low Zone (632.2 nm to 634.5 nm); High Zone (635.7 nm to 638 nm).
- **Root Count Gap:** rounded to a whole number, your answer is -7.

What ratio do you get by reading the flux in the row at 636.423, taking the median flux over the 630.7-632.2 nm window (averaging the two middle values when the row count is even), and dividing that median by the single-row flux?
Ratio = 0.98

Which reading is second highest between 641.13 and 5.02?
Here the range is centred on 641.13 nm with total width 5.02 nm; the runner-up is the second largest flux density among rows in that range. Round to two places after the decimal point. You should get 13.30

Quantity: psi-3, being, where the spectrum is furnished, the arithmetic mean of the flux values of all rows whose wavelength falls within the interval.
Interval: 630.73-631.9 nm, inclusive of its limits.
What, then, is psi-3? 12.90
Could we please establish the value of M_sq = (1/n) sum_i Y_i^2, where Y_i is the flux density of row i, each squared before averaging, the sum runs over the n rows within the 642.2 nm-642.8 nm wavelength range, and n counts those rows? 145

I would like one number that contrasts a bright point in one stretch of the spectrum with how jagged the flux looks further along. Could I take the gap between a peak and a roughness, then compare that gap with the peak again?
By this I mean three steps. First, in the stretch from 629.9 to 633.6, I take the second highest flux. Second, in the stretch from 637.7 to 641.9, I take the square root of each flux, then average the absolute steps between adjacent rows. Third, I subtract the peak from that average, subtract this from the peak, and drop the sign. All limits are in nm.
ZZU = 26.6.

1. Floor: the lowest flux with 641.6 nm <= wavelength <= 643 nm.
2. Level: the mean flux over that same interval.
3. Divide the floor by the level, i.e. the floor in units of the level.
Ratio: 0.991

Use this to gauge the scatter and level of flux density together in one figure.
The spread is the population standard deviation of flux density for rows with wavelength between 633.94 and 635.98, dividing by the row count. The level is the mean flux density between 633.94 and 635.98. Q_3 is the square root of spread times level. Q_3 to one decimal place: 2.5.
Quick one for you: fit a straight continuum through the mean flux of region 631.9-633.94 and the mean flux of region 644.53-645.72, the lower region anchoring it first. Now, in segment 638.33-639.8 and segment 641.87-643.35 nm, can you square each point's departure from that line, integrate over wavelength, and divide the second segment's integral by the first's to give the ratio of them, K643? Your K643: 0.75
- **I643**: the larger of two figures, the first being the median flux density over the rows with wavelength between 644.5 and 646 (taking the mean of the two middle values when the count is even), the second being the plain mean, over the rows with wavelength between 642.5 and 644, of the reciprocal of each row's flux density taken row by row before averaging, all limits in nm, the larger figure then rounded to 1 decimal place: 13.0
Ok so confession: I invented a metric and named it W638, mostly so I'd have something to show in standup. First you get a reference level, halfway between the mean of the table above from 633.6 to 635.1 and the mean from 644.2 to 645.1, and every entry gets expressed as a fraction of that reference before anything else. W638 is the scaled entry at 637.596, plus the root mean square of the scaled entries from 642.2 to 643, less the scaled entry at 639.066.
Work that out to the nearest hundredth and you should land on 0.93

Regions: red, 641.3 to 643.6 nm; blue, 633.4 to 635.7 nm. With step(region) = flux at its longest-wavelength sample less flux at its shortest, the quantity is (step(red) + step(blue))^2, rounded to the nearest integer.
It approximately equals 1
